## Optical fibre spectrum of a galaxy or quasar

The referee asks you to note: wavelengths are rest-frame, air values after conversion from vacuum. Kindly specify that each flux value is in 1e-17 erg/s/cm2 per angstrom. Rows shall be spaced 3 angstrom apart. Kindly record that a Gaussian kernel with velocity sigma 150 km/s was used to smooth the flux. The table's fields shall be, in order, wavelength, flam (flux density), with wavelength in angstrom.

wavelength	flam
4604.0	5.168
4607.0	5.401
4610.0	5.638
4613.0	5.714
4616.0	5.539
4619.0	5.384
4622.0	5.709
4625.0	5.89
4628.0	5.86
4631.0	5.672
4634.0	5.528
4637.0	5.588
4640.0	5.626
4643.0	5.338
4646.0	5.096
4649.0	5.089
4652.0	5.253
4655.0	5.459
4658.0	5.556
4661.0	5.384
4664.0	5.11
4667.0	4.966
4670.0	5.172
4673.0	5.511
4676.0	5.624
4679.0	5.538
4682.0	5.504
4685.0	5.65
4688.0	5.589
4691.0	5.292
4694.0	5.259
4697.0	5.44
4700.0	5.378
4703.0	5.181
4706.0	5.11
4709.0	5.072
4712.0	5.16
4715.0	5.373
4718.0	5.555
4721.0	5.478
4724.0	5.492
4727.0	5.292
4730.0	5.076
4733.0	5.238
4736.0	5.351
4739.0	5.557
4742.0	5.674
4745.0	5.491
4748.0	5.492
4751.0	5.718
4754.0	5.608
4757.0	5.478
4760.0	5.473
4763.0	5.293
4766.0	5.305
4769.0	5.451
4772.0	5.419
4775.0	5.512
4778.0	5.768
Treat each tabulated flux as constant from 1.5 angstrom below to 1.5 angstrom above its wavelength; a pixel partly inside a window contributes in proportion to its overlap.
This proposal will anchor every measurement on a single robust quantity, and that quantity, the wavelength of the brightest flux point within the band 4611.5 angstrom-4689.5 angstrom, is 4625.0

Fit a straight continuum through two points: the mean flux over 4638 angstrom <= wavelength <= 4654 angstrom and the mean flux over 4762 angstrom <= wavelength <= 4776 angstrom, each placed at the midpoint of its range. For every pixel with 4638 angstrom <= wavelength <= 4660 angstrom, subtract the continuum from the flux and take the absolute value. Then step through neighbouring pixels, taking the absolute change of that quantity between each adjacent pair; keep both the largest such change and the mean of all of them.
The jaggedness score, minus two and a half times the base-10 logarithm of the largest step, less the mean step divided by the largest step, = 0.87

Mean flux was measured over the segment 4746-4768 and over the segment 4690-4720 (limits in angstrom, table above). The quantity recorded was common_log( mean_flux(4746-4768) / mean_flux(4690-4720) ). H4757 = 0.016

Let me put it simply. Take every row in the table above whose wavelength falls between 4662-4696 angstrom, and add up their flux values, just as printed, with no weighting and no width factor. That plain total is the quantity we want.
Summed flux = 59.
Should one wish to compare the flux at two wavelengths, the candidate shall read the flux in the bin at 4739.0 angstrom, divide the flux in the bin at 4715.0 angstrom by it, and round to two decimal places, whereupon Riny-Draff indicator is 0.97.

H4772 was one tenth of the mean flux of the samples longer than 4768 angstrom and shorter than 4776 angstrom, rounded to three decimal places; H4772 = 0.546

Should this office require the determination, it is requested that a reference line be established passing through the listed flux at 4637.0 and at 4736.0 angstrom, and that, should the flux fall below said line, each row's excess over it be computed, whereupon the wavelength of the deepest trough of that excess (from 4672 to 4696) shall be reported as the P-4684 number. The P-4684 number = 4694.0 angstrom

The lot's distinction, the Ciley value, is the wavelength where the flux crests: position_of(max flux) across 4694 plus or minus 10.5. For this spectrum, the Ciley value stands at 4685.0 angstrom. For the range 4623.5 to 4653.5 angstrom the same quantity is 4625.0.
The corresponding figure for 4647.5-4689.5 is 4685.0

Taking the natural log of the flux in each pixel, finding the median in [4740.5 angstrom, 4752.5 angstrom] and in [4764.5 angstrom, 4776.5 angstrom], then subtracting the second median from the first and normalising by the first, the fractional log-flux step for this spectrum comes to 0.016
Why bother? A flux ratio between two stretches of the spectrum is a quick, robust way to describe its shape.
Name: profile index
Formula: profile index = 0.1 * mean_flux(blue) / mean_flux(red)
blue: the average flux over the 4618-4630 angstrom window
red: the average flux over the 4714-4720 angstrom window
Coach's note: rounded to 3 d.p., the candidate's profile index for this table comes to 0.105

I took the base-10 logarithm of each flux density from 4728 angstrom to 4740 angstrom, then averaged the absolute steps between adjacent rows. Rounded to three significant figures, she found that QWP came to 0.0131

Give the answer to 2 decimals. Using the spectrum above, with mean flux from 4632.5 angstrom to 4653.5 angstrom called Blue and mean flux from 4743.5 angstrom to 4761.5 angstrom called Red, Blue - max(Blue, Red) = -0.18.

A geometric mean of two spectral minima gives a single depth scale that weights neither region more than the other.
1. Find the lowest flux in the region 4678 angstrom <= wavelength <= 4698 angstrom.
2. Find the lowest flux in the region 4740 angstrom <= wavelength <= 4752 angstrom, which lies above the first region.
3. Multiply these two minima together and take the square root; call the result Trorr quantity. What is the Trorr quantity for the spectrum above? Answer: 5.37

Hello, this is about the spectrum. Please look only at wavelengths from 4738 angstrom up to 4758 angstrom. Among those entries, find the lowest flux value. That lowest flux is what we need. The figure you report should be 5.478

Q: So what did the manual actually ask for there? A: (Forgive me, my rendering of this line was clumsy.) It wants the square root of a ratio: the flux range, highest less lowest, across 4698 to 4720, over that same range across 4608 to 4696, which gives 0.72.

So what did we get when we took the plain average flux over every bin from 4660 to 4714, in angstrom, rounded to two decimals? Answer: 5.33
